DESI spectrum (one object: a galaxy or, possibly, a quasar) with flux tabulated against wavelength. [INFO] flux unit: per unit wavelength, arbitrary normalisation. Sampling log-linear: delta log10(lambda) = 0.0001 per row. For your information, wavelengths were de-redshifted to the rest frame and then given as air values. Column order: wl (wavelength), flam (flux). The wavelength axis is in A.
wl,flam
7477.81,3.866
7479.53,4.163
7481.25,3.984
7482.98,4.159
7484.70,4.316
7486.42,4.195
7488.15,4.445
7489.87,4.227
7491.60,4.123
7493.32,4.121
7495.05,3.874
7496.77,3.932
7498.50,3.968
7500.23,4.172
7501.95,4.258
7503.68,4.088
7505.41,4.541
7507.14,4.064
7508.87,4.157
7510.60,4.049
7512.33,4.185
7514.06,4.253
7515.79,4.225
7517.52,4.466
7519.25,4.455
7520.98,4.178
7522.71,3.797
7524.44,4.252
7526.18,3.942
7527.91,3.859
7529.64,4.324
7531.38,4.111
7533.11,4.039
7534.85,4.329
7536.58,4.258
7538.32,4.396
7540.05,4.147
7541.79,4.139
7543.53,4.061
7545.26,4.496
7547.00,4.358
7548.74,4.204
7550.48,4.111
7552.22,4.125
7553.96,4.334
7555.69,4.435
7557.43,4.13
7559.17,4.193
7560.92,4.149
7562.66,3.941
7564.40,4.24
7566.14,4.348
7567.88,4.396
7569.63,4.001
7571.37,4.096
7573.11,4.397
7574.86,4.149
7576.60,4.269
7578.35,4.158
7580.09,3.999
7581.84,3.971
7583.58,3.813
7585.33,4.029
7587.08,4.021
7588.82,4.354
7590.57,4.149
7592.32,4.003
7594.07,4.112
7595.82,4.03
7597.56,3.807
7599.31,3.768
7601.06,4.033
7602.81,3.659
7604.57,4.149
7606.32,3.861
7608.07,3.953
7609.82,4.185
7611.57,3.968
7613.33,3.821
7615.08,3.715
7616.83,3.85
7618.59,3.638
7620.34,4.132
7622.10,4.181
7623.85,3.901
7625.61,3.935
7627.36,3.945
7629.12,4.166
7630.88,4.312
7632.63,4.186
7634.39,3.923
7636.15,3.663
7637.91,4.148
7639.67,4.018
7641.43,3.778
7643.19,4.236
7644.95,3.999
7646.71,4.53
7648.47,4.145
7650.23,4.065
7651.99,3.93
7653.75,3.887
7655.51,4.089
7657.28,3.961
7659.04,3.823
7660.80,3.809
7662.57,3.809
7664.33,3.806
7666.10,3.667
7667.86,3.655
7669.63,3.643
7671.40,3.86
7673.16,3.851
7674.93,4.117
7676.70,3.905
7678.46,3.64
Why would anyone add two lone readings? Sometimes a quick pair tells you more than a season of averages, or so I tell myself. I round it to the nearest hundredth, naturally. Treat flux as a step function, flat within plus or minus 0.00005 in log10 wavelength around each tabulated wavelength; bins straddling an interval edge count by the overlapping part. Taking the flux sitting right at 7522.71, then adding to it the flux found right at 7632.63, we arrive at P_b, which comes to 7.98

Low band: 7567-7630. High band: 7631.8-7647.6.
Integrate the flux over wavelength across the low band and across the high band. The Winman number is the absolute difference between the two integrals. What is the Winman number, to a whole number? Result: 189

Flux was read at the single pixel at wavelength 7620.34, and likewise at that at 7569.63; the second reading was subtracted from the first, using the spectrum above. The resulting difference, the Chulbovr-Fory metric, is 0.13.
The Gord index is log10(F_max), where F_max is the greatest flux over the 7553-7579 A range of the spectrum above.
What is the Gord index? 0.647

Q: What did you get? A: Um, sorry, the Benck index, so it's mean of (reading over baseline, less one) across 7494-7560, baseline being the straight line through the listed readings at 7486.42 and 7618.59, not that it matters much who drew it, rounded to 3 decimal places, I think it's 0.040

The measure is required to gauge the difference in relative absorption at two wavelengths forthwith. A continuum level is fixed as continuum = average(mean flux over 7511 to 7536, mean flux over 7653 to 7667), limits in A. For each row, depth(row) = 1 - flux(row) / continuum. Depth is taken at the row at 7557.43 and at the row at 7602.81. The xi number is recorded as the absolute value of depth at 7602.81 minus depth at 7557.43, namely 0.12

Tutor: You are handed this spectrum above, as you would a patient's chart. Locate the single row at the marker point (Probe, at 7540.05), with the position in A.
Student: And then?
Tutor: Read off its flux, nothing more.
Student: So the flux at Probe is 4.147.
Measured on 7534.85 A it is 4.329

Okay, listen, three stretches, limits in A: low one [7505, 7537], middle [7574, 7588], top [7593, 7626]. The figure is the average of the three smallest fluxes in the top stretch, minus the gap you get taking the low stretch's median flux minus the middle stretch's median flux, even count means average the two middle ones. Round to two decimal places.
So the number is 3.51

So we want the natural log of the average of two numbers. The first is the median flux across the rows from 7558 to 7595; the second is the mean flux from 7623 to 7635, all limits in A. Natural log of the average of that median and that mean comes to 1.41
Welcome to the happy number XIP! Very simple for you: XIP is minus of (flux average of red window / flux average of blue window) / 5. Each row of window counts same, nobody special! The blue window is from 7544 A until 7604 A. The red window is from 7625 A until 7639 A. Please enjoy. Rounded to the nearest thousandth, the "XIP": -0.196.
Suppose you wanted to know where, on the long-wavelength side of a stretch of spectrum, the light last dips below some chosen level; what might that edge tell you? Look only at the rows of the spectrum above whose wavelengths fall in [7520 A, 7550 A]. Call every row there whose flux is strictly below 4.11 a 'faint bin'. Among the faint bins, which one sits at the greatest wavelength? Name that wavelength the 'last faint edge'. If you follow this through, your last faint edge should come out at 7543.53 A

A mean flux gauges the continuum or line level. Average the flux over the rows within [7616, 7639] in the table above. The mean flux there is 4.00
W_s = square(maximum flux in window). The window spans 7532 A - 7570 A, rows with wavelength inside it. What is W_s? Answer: 20.2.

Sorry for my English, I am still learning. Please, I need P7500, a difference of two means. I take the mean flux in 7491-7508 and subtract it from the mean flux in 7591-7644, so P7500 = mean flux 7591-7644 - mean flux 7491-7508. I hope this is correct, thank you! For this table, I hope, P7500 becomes -0.14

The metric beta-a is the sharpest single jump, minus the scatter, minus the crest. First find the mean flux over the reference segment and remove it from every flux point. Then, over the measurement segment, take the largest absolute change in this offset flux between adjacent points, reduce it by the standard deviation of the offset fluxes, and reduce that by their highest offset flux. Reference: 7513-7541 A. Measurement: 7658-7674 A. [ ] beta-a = 0.46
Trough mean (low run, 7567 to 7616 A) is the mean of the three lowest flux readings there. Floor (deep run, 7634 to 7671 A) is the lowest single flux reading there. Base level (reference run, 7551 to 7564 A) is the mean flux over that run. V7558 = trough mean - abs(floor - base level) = 3.17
